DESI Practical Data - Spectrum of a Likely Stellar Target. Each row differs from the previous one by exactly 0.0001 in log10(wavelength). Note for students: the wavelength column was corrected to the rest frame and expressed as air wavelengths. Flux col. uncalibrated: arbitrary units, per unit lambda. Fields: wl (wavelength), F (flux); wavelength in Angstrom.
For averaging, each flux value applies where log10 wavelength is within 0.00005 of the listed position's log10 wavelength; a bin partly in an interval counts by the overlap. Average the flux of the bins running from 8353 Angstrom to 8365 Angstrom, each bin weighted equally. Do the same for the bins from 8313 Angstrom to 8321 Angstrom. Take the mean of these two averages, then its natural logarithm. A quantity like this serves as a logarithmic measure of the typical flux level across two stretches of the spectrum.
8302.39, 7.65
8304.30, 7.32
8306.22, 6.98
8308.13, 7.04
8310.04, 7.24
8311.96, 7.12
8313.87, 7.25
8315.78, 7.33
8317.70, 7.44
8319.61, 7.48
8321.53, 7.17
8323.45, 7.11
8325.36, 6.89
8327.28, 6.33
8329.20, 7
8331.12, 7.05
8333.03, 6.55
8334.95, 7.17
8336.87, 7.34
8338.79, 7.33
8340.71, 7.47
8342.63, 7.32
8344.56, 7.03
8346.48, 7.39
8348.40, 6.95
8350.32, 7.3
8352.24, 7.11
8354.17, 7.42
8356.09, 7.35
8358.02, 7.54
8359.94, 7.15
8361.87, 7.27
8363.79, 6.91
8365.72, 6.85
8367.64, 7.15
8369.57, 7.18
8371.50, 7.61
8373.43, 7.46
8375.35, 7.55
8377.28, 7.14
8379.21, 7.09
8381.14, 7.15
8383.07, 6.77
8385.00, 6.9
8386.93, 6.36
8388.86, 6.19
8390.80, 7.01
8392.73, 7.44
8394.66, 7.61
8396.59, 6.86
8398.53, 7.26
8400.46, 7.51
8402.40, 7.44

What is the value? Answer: 1.99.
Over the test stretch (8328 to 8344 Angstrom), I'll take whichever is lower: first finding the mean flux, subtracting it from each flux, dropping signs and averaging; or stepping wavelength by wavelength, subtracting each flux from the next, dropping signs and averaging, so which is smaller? 0.22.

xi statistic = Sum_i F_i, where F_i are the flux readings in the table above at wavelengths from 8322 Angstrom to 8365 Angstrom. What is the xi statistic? 157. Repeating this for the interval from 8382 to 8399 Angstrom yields 62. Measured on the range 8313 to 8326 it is 51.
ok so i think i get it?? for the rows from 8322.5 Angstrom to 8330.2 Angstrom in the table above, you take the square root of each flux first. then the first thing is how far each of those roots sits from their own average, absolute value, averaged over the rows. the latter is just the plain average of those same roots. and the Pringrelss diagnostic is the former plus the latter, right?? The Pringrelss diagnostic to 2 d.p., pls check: 2.66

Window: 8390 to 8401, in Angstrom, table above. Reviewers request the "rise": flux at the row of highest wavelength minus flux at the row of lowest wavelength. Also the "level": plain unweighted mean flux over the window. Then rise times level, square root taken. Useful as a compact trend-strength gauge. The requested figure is 1.9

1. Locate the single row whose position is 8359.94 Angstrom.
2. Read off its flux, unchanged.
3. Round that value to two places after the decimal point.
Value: 7.15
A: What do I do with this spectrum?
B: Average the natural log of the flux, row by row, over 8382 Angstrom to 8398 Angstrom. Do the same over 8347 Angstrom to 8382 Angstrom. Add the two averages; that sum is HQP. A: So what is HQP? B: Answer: 3.91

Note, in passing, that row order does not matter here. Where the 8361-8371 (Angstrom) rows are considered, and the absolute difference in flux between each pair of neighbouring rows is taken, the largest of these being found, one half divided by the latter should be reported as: 1.39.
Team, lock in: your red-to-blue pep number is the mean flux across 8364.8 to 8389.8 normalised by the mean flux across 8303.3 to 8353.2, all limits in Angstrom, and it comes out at 0.98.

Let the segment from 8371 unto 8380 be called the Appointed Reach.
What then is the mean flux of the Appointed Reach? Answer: 7.37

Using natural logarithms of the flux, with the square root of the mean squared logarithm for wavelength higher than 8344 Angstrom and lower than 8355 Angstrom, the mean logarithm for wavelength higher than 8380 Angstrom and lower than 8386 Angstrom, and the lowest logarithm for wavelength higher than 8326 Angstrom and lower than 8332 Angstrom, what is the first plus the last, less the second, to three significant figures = 1.88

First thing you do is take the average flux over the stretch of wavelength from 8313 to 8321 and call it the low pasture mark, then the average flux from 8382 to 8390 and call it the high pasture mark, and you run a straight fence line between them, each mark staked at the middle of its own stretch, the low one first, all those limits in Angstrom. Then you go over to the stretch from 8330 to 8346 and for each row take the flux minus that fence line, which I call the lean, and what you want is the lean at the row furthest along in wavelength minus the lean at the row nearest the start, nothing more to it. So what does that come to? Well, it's 0.14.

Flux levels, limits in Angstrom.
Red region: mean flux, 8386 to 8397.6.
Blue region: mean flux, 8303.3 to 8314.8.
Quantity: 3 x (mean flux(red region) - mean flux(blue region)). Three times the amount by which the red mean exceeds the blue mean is -0.74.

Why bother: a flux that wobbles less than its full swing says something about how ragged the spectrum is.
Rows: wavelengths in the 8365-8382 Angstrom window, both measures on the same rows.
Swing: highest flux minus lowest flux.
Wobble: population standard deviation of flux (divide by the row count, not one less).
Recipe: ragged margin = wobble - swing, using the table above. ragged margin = -0.53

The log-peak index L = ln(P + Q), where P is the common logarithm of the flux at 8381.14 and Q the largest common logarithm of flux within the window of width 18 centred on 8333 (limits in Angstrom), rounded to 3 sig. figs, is 0.547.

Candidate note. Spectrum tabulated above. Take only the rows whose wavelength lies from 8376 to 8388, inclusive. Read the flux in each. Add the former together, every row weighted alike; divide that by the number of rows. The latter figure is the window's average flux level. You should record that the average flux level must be 6.9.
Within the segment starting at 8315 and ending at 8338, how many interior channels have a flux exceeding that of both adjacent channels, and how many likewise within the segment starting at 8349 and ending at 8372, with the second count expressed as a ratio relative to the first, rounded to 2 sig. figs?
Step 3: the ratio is 1.5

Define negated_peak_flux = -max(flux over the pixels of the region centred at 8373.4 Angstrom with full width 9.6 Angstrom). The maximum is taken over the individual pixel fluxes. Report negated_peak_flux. -7.61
